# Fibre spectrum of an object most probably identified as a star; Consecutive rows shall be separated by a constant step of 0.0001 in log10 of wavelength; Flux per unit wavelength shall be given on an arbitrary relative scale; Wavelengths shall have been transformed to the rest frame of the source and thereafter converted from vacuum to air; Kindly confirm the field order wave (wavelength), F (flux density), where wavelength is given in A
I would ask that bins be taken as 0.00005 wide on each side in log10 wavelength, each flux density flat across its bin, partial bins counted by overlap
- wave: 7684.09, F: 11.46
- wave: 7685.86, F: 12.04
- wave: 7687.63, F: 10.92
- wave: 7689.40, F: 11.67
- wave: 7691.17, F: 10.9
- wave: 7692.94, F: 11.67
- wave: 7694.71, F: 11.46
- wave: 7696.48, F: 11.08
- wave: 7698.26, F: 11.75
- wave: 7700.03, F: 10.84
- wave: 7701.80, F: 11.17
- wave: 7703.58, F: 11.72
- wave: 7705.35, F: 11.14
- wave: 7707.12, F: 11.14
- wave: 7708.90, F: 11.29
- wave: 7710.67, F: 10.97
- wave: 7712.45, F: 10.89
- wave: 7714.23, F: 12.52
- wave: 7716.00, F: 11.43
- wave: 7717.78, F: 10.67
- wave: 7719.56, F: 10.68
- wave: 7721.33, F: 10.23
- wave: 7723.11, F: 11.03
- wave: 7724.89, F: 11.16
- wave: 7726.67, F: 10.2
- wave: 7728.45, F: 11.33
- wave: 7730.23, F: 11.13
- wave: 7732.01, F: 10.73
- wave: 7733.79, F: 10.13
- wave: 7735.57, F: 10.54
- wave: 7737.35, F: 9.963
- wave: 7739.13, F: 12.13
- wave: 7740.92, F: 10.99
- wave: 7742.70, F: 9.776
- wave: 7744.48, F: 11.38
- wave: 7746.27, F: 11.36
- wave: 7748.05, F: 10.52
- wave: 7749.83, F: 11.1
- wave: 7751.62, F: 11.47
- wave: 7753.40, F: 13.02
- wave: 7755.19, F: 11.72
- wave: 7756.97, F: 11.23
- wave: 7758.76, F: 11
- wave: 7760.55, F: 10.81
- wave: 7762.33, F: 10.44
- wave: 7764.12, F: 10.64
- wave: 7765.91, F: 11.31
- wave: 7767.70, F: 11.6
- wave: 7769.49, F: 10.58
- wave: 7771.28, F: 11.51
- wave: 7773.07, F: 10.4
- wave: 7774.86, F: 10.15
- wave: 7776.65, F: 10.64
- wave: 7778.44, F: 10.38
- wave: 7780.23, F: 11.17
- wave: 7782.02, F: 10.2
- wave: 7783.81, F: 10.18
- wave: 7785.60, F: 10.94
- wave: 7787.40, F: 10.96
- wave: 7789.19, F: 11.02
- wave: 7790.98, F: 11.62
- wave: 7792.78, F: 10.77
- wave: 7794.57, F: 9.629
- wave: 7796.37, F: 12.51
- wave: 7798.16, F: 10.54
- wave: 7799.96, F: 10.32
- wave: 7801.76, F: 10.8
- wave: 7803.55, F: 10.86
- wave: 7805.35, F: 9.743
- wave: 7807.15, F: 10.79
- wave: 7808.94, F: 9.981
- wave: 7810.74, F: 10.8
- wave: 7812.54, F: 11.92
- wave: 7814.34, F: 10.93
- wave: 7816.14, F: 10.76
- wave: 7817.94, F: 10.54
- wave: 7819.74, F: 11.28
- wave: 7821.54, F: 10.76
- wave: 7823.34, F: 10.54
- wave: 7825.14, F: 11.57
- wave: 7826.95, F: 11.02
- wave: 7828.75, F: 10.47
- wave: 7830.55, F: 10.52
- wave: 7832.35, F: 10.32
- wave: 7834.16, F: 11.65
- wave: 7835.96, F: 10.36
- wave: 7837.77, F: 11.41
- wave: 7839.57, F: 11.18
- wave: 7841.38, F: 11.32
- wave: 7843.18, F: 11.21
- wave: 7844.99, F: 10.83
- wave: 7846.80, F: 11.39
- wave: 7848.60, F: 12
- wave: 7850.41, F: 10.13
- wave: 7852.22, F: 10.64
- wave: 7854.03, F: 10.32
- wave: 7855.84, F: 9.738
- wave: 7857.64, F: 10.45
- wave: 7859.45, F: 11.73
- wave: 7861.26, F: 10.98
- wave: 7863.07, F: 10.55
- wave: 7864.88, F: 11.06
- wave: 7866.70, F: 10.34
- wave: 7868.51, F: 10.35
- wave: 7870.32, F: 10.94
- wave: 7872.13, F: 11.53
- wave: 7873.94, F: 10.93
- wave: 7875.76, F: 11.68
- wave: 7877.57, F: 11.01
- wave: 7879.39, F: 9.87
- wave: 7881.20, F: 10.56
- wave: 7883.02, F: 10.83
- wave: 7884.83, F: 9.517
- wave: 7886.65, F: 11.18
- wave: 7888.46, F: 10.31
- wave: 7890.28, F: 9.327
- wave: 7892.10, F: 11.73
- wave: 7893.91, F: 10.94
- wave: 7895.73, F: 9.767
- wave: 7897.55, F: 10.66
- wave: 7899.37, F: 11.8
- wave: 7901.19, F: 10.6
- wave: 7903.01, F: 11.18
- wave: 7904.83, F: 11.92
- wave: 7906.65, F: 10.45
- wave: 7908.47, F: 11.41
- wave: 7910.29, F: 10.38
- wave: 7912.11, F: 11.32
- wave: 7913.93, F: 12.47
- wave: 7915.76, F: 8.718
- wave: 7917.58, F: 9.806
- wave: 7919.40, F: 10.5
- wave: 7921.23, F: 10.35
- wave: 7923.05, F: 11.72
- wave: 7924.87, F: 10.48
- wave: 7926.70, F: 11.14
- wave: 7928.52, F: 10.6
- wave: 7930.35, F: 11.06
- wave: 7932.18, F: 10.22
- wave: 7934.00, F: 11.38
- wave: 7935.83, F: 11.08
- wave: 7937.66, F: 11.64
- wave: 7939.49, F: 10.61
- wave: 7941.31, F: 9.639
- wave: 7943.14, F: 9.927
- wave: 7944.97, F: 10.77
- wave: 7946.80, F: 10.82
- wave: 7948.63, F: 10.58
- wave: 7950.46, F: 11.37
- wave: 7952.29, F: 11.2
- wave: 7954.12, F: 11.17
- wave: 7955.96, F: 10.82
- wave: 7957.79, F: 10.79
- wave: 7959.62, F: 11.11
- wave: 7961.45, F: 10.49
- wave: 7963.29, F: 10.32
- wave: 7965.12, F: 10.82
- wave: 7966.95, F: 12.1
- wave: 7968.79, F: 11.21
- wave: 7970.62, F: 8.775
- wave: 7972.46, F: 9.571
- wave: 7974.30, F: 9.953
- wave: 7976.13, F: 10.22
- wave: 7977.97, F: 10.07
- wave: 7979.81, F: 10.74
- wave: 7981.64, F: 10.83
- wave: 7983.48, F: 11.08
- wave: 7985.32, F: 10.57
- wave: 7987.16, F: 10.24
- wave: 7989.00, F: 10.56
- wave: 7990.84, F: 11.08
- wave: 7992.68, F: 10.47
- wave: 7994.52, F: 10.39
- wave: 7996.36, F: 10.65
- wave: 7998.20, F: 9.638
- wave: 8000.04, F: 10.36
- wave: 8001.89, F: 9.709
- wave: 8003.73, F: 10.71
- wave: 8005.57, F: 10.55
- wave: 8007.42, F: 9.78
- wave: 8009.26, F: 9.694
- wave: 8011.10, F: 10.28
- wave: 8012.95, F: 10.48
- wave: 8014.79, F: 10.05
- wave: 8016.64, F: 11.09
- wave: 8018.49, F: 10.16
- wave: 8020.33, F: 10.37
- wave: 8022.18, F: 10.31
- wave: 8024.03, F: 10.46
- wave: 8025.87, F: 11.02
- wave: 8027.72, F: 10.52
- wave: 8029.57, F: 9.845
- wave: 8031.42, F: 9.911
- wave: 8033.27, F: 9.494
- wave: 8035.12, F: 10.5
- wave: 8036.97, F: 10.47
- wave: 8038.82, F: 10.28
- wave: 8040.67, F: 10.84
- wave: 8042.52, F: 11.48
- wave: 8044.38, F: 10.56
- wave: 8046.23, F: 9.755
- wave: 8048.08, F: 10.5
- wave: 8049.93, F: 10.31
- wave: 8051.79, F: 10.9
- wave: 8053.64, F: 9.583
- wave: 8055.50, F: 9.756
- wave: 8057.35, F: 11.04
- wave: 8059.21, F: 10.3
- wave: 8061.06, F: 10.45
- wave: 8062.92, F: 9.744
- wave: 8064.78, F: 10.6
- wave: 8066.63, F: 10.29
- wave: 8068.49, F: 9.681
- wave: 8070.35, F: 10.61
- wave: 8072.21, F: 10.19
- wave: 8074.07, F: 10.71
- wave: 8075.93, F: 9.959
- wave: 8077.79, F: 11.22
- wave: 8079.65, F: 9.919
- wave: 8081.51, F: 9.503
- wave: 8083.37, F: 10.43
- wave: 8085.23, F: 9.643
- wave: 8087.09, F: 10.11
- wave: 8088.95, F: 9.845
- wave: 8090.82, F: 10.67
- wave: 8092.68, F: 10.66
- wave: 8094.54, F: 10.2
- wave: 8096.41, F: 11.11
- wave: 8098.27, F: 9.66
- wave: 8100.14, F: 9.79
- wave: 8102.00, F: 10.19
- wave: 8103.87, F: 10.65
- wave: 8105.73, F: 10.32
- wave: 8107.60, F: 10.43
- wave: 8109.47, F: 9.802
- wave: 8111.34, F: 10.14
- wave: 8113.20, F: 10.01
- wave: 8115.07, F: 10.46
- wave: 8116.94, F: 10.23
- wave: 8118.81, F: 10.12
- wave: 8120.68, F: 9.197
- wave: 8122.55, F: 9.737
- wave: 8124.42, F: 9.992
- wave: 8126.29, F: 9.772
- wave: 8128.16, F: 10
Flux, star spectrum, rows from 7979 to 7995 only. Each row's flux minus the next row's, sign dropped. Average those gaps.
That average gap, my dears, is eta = 0.34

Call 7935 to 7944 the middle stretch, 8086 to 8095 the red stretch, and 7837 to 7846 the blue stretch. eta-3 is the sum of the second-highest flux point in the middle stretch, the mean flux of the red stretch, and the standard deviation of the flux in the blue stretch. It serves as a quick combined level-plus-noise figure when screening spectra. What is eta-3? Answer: 21.6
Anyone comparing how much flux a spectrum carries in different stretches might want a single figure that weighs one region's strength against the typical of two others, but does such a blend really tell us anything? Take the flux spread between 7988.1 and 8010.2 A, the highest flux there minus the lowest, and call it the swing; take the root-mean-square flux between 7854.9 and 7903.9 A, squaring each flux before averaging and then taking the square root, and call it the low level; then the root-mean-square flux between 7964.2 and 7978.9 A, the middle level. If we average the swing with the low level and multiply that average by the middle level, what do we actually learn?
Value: 63.3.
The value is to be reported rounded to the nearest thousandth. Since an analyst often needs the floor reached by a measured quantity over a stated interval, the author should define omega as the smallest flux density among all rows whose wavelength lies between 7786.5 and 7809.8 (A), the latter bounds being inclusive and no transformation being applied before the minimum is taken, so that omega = 9.629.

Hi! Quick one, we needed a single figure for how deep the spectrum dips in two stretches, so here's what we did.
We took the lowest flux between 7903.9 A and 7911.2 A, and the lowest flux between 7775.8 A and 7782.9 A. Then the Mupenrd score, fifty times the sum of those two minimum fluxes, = 1029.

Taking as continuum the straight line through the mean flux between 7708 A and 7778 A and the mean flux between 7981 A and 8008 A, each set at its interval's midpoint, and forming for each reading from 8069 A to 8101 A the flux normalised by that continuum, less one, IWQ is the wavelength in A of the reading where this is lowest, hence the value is 8081.51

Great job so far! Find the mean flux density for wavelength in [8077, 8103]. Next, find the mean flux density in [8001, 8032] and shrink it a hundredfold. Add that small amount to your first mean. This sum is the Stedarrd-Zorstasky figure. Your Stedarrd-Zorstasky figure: 10.3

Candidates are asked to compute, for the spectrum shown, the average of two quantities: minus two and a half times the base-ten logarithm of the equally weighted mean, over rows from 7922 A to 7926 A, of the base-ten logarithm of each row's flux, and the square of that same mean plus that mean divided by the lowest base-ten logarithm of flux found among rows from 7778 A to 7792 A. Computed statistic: 1.04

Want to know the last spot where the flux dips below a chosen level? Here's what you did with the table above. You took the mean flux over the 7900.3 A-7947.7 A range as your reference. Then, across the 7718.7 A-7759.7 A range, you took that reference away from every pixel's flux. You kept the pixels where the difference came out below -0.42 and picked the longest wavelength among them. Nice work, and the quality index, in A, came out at 7742.70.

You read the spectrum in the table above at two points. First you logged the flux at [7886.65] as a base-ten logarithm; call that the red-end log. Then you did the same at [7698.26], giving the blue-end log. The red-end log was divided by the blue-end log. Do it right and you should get 0.980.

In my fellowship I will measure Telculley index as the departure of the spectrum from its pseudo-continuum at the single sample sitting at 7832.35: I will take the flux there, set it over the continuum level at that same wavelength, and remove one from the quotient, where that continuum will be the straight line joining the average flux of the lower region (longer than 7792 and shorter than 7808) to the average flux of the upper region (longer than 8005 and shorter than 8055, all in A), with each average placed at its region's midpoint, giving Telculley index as -0.028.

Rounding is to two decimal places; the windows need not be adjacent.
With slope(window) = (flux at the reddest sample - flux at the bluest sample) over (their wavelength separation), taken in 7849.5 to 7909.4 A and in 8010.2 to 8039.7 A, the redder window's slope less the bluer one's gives -0.02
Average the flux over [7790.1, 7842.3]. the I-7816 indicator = 10.9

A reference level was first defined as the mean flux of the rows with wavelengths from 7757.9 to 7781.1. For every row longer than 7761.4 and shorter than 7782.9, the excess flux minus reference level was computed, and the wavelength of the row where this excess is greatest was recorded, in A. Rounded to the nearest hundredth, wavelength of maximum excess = 7767.70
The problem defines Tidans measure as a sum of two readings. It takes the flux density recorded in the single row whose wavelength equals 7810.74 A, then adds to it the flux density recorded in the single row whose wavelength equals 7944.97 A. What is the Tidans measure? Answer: 21.6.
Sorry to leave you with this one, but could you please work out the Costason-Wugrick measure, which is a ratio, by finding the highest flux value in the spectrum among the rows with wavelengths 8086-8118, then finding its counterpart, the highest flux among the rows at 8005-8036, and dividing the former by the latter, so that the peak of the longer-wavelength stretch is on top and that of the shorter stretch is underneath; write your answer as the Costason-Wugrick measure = 1.00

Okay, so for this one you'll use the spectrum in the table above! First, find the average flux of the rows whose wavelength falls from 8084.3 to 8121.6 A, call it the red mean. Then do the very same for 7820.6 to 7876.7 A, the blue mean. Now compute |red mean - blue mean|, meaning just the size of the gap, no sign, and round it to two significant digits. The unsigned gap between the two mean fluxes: 0.74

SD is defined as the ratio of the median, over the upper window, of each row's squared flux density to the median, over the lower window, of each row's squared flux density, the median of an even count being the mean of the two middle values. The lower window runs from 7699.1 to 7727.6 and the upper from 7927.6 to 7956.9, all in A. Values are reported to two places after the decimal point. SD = 0.95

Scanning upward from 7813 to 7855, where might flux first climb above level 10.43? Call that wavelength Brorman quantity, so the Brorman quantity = 7814.34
